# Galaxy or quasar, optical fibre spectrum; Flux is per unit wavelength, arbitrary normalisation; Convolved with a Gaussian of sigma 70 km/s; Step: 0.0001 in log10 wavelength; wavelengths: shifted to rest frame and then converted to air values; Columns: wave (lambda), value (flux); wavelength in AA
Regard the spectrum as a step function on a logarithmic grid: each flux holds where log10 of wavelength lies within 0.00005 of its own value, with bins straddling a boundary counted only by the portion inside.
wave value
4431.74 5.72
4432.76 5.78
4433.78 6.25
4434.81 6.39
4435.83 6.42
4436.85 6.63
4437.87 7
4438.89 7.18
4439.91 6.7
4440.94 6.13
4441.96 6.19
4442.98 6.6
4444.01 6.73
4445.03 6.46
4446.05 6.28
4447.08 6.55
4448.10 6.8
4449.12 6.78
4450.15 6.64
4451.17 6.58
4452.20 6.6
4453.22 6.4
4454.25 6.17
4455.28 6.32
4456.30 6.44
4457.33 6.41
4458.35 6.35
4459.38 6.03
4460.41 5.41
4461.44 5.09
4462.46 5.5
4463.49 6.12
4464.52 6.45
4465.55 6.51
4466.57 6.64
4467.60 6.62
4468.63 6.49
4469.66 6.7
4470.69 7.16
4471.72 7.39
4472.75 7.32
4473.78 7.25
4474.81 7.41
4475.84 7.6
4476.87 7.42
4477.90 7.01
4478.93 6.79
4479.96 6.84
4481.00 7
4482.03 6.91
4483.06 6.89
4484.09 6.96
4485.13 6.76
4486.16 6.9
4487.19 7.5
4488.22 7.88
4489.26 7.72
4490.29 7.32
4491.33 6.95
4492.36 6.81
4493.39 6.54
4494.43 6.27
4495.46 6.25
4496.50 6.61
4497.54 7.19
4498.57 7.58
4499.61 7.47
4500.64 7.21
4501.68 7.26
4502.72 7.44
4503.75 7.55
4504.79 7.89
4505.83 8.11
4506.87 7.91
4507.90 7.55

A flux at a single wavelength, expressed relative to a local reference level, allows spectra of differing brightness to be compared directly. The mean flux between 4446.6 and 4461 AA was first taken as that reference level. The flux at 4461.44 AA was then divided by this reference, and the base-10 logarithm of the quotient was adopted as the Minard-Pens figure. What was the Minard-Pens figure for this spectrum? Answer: -0.10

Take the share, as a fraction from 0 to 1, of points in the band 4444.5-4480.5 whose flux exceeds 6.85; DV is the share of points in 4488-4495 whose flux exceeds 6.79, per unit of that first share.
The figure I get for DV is 3.1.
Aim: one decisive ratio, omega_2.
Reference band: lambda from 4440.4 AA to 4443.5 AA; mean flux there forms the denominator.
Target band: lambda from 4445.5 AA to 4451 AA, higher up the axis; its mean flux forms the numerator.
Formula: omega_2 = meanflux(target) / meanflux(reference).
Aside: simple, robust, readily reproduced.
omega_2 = 1.05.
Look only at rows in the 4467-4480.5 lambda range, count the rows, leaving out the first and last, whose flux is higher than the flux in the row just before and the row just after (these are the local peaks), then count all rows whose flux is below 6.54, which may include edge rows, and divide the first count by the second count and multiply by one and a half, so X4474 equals 3.0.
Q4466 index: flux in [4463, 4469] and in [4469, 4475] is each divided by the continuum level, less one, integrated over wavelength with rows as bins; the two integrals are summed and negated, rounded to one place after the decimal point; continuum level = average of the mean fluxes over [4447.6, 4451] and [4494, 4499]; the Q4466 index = -0.1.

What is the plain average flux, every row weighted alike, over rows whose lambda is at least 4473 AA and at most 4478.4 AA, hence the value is 7.3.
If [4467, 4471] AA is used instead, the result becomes 6.7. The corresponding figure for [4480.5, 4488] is 7.0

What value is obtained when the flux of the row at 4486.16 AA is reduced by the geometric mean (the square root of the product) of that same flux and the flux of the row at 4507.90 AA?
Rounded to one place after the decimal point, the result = -0.3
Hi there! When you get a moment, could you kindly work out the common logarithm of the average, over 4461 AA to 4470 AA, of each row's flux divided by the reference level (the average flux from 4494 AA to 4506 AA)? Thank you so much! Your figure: -0.06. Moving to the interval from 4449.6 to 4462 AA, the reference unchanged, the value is -0.07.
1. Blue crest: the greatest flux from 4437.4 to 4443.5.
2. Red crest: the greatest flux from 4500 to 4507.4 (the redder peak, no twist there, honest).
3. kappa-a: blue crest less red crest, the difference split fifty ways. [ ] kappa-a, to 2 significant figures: -0.019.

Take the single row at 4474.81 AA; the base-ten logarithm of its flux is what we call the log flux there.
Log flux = 0.870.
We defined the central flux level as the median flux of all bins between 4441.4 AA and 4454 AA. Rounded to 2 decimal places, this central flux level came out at 6.59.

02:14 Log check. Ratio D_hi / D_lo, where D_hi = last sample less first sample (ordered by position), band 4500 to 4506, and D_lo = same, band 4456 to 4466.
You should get 13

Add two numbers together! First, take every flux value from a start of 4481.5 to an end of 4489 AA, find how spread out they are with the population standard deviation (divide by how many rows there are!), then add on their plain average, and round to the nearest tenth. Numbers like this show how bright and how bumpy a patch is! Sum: 7.5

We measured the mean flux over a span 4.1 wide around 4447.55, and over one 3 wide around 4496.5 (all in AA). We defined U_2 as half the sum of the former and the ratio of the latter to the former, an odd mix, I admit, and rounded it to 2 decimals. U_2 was 3.81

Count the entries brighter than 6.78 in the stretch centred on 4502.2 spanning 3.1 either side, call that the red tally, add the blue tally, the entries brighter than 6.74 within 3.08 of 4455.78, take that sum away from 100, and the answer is 94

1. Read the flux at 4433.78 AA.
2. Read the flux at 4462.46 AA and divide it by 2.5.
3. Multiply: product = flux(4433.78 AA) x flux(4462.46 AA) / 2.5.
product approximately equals 14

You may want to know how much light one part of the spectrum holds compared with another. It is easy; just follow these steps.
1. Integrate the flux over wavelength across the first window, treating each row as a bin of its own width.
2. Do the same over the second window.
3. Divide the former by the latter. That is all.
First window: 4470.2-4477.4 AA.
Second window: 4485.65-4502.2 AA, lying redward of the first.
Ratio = 0.45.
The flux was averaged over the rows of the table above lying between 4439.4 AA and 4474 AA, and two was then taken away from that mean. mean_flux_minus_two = 4.46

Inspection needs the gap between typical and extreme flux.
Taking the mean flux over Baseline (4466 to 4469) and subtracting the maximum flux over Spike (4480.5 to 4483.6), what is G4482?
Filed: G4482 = -0.4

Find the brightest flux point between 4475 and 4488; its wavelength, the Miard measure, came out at 4475.84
